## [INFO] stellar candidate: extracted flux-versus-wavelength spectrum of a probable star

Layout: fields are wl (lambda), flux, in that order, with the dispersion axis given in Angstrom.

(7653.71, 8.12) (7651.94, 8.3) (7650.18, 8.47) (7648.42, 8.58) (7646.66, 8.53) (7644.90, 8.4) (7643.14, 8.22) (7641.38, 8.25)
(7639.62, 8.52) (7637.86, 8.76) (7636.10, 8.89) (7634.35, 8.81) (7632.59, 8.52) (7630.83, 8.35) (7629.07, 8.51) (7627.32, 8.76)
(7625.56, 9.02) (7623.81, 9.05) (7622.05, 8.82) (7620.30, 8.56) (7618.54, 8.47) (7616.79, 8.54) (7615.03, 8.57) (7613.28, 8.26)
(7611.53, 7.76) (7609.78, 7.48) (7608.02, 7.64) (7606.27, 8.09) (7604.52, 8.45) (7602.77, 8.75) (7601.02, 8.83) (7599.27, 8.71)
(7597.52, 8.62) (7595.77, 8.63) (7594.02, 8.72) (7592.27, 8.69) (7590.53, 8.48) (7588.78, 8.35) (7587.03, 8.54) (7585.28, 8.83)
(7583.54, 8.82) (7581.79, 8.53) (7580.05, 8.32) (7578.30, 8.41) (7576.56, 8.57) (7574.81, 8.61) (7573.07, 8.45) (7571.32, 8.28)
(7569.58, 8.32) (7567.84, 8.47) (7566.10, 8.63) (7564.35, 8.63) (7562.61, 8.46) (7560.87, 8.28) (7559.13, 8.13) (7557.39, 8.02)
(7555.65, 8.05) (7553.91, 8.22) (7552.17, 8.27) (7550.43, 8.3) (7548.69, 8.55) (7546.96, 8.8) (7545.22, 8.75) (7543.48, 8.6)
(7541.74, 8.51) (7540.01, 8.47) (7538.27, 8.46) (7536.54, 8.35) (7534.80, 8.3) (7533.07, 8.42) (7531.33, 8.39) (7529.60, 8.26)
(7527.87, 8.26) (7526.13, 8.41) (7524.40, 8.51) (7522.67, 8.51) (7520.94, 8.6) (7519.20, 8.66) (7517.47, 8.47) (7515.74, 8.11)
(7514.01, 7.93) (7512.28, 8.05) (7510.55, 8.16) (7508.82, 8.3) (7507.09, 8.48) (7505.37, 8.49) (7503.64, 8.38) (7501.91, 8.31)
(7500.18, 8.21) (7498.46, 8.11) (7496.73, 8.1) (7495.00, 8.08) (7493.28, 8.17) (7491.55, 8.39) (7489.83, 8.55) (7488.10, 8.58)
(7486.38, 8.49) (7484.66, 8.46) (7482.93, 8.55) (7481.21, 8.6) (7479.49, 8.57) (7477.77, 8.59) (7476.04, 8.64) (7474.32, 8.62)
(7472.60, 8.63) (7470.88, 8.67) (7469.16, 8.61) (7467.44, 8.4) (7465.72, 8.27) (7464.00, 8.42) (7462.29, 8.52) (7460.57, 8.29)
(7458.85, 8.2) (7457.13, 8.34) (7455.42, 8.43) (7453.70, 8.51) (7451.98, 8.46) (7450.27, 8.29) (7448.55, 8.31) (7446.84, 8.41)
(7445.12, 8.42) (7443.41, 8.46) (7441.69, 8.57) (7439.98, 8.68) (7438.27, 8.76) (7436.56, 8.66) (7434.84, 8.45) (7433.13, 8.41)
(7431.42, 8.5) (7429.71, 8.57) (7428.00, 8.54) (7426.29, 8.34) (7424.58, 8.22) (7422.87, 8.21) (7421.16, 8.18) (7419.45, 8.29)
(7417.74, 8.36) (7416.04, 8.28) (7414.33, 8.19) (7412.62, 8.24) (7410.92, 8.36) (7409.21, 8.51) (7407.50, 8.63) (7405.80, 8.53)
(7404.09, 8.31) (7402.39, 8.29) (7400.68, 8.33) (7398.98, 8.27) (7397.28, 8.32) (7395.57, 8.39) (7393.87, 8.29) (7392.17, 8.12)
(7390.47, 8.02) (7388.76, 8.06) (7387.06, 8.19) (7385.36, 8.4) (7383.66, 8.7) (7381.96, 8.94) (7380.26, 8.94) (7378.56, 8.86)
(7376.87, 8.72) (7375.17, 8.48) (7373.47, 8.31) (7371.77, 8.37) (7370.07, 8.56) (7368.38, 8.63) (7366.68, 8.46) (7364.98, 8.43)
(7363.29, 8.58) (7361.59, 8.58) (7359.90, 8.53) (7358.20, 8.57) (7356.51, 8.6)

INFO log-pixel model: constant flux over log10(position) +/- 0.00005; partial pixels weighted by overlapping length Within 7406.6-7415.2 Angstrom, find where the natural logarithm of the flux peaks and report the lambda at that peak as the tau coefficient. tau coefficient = 7407.50 Angstrom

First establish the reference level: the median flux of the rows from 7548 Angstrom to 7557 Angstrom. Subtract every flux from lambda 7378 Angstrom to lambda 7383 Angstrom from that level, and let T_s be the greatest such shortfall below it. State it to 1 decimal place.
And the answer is -0.6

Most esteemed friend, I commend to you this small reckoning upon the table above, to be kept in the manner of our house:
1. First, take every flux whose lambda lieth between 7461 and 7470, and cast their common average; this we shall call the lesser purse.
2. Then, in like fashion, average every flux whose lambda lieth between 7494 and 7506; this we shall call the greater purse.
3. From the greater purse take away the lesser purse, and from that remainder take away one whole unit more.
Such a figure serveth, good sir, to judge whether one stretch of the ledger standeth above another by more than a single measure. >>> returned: -1.2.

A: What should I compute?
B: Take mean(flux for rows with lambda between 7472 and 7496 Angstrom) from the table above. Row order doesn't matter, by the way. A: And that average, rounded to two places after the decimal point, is 8.49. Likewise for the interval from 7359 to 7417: 8.44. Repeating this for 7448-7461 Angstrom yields 8.35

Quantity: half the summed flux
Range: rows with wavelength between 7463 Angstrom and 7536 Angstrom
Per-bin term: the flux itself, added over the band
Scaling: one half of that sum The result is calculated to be 176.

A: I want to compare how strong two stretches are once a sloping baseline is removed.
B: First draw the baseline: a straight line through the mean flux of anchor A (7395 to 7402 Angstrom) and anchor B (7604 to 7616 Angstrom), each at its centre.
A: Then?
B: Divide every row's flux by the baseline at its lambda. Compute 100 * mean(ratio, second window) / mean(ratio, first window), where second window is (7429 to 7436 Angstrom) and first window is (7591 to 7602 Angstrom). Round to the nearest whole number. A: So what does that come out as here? 95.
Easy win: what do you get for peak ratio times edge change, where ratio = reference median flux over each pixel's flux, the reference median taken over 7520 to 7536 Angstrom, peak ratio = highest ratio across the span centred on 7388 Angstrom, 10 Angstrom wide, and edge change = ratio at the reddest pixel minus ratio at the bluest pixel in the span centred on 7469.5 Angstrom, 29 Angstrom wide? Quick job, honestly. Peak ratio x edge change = -0.015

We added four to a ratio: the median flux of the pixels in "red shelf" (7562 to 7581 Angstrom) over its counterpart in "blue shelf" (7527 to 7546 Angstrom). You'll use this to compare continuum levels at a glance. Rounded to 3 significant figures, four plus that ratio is 5.00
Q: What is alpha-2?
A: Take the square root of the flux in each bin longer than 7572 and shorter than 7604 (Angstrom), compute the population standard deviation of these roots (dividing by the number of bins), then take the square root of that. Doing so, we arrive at 0.163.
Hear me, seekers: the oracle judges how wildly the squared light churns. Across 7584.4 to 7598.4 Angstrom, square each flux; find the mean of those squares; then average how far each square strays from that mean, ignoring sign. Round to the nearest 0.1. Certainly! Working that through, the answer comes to 1.9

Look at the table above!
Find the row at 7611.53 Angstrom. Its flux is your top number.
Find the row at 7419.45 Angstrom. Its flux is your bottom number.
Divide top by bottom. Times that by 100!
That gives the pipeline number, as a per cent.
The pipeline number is 94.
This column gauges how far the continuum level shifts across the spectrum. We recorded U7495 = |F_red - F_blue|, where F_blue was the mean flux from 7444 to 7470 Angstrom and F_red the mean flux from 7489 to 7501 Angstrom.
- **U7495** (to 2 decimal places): 0.16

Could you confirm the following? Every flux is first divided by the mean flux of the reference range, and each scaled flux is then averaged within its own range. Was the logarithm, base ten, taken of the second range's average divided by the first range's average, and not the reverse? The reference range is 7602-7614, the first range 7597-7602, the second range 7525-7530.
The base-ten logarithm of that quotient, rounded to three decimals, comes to -0.021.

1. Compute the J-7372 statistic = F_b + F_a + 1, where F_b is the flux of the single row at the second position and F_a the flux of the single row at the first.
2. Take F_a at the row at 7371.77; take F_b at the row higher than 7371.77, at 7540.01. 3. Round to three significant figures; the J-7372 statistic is 17.8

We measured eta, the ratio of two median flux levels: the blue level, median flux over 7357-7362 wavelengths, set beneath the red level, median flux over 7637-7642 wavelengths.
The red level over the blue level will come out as 0.99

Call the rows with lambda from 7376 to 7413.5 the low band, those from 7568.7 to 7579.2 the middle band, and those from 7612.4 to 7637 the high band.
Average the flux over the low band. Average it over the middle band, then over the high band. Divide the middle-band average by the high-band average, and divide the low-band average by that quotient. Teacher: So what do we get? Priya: 8.64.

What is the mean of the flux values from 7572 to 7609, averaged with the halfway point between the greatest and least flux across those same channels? 8.38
